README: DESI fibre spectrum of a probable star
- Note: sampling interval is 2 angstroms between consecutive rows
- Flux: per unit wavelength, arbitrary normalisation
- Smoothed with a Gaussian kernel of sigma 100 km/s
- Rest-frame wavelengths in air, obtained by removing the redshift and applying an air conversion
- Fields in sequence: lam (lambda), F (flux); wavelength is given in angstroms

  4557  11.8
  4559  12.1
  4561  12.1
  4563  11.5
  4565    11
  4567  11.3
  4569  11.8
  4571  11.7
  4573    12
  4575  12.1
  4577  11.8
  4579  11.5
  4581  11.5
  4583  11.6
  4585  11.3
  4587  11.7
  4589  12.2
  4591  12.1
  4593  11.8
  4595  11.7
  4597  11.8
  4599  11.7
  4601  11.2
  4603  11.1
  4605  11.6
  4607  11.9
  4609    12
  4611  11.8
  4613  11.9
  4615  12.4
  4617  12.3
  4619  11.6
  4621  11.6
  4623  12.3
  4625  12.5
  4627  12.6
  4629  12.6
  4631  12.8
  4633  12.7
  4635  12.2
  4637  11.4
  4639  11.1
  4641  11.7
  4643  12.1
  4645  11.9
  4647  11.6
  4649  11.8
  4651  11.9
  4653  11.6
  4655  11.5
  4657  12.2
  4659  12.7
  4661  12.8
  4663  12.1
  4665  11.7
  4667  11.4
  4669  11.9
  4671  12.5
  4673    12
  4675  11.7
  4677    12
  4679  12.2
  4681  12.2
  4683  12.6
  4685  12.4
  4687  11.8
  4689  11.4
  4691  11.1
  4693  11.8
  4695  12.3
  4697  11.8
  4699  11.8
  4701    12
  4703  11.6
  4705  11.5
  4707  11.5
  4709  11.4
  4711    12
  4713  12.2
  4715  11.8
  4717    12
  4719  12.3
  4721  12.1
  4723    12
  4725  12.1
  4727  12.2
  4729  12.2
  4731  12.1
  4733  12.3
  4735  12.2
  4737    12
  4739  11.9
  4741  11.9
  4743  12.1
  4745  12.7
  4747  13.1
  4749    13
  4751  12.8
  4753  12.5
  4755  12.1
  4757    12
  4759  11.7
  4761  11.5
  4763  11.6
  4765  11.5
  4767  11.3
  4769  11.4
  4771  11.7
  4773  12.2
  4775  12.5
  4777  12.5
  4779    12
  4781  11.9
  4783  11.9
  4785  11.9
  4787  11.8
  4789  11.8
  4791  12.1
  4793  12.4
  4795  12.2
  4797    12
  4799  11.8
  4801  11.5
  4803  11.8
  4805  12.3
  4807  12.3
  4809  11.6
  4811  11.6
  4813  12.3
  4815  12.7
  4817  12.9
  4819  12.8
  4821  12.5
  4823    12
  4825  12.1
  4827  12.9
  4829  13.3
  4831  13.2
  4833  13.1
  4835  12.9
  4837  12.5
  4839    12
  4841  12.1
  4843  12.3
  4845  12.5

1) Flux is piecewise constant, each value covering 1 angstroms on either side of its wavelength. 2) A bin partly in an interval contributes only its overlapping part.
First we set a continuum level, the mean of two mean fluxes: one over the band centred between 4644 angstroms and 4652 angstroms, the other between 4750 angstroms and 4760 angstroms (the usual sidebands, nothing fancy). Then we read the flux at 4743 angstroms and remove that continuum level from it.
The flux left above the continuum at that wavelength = 0.1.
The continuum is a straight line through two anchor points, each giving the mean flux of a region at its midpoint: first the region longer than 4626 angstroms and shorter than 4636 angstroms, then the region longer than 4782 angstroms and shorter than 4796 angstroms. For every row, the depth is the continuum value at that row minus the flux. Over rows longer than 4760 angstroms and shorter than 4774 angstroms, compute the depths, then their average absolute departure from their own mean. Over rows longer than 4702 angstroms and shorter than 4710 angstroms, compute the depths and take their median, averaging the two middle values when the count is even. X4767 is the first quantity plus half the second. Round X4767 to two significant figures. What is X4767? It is 0.62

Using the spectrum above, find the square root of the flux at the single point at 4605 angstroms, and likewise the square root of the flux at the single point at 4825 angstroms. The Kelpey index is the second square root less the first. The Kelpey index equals 0.073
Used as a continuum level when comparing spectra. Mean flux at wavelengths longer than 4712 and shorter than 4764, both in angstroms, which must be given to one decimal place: 12.2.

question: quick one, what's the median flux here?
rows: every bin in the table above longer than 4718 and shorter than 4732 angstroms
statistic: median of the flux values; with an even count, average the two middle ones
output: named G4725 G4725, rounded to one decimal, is 12.1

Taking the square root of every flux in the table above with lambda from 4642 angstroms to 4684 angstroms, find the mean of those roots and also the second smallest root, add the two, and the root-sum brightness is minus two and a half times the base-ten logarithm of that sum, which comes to -2.090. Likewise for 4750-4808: -2.087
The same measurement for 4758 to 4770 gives -2.076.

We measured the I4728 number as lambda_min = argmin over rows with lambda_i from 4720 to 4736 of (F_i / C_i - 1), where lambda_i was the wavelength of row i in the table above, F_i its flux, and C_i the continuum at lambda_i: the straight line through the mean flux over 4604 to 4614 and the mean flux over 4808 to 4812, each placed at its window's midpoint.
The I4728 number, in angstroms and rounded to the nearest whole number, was 4723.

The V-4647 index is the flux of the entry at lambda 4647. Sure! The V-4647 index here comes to 11.6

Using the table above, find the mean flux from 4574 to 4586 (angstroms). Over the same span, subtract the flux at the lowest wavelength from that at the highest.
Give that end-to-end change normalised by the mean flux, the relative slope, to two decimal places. -0.07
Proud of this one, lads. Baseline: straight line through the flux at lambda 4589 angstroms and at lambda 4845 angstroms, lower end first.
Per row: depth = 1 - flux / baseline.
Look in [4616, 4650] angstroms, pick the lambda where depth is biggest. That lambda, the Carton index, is 4639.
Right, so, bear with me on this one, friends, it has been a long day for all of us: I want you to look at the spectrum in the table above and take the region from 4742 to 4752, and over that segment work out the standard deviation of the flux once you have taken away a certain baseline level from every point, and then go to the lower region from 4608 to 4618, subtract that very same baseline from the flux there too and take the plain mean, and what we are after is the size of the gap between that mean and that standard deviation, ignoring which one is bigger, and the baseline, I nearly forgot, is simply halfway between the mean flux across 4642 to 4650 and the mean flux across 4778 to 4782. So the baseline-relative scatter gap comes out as 0.2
